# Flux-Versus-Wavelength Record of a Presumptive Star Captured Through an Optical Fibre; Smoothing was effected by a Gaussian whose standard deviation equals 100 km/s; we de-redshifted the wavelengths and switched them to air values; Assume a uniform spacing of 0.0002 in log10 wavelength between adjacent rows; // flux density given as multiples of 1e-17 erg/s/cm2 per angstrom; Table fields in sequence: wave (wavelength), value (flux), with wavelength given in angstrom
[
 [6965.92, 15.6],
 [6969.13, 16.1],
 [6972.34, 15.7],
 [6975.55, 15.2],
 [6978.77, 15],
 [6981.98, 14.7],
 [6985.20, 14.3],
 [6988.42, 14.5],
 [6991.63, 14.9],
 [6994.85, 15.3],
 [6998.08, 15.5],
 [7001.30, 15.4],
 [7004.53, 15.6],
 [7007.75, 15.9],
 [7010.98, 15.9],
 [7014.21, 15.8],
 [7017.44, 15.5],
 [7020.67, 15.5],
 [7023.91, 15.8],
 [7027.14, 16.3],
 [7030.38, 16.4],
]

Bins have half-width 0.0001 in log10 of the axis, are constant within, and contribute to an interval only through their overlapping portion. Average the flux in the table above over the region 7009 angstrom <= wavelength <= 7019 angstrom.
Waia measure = 15.7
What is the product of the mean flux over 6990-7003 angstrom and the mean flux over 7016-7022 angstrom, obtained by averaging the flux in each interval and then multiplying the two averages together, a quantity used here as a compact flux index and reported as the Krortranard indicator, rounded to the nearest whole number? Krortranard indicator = 237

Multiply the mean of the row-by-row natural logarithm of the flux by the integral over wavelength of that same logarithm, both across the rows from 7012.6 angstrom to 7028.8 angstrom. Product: 123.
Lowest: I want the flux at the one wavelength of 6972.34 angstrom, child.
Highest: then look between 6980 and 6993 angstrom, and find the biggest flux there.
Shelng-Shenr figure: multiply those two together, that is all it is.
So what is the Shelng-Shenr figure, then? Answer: 234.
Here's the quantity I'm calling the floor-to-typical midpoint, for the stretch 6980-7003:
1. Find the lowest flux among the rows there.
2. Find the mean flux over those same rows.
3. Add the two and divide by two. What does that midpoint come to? 14.6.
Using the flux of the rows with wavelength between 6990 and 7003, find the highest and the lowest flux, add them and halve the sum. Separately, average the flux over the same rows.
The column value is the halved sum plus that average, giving 30.48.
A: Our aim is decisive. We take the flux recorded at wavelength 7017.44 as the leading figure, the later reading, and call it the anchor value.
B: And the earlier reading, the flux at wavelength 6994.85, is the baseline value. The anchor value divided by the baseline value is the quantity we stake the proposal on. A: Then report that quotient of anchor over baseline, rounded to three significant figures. 1.01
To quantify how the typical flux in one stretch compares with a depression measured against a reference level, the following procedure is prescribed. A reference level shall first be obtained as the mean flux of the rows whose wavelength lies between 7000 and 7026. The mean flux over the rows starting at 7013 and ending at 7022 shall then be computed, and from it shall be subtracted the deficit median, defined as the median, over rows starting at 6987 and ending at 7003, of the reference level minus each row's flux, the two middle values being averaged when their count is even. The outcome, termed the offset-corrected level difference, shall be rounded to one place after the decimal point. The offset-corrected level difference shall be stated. 15.2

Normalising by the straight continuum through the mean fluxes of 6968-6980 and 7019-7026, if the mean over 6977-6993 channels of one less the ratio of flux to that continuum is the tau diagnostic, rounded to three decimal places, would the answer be 0.055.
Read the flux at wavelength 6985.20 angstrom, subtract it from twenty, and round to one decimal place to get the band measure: 5.7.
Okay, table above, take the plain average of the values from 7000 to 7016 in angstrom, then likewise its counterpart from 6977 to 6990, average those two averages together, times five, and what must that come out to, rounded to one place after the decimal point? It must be 75.9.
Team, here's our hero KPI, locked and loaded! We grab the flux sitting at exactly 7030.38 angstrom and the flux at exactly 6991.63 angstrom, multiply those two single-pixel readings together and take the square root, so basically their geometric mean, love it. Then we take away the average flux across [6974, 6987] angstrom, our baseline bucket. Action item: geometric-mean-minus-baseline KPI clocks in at 0.8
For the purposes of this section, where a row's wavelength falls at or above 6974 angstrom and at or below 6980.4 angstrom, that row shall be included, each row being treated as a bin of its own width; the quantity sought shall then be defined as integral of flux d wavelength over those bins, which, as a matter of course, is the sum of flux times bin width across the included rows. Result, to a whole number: 97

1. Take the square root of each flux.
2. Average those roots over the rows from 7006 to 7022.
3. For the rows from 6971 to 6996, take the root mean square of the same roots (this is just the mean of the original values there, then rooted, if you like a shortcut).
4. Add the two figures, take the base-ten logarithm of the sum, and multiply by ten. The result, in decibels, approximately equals 8.94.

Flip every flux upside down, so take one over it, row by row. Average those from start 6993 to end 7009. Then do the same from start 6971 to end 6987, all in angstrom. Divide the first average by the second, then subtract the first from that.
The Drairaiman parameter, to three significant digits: 0.899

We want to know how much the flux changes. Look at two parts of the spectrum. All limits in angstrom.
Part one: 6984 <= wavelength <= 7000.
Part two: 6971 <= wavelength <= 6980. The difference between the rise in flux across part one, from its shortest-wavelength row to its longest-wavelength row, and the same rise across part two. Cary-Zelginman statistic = 1.9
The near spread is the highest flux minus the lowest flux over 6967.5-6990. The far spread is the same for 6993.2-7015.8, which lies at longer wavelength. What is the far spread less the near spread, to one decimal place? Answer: -1.2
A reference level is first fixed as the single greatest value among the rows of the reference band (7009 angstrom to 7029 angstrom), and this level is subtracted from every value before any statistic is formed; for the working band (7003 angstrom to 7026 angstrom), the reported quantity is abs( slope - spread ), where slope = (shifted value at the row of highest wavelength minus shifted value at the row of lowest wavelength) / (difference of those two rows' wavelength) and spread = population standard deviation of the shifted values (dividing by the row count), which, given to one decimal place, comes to 0.2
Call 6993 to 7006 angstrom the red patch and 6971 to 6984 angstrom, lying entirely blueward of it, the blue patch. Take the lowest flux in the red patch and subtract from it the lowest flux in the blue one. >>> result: 0.6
